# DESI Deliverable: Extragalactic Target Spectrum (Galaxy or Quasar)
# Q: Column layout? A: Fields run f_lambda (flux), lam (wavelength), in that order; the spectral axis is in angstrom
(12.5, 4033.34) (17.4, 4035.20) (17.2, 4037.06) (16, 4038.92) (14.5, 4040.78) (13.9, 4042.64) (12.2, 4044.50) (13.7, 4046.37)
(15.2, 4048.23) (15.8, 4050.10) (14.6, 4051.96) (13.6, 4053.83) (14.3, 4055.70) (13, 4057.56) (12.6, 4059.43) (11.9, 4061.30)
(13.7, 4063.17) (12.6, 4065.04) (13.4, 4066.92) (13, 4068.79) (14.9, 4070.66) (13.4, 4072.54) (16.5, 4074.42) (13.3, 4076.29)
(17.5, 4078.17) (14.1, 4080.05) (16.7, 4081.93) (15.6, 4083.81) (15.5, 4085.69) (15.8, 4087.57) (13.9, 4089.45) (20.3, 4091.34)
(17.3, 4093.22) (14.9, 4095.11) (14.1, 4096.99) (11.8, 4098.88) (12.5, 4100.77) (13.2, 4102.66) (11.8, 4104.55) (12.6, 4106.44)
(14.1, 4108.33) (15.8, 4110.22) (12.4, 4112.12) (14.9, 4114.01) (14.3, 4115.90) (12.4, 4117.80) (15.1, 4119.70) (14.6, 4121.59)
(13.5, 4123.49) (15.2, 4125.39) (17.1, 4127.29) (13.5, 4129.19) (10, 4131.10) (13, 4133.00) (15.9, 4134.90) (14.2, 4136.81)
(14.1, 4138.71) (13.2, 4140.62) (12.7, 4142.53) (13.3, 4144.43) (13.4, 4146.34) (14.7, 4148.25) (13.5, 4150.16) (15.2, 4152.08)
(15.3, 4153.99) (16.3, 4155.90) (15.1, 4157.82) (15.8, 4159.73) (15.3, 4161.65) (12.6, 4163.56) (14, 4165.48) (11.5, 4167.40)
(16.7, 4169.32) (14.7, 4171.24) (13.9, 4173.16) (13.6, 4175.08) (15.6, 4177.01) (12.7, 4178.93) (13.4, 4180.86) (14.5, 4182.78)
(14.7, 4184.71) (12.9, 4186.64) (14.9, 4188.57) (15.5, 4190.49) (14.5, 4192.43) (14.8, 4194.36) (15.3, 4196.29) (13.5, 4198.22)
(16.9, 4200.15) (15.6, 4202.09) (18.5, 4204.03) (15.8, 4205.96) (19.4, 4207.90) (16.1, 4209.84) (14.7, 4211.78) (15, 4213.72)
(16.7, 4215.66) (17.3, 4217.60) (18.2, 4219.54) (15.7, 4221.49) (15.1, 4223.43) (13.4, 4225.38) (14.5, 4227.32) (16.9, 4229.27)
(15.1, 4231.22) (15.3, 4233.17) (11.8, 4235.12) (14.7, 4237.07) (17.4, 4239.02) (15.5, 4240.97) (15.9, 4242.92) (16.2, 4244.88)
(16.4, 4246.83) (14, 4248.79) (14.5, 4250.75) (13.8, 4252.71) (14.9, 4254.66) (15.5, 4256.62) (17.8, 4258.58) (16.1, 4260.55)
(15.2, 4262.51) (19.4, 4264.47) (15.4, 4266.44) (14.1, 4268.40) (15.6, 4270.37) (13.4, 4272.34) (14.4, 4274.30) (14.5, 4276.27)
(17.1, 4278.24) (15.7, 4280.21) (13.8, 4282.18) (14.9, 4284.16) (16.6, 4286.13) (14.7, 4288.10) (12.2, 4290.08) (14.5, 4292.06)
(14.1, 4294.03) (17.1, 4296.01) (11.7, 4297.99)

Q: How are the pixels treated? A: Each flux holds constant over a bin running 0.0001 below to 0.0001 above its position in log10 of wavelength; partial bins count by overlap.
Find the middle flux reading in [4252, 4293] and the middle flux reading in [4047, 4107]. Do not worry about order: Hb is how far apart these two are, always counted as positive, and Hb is 0.90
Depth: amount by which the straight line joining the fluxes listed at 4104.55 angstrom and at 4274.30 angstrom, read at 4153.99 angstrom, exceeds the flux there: -2.7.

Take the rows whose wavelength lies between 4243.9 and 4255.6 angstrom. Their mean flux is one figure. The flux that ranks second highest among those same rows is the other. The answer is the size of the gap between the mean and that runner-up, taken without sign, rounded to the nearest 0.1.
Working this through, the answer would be 1.2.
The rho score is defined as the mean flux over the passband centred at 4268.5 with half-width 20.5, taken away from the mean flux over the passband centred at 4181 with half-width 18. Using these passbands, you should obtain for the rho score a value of -1.1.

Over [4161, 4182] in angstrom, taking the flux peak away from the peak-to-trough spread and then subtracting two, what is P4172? -13.5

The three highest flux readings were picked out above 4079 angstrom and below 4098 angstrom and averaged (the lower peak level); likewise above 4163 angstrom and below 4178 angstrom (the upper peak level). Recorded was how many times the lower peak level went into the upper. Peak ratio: 0.87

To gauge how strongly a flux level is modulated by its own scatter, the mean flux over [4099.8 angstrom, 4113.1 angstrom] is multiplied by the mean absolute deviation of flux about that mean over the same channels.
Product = 13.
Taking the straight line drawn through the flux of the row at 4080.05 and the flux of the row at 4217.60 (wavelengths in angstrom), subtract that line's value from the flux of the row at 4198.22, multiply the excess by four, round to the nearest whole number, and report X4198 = -13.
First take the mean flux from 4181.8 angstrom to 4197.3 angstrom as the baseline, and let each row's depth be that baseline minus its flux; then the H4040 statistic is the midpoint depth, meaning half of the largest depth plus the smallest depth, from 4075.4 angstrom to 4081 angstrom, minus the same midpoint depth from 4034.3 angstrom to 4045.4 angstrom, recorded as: -0.6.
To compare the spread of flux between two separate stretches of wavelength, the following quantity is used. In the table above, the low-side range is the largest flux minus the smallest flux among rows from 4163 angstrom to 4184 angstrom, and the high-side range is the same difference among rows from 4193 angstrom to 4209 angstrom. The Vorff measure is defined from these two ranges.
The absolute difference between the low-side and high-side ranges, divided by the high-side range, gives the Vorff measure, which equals 0.12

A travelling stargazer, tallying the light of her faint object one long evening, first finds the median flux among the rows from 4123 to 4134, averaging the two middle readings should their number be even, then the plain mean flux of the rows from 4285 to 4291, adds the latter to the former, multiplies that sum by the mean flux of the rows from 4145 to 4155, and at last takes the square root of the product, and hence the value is 20.1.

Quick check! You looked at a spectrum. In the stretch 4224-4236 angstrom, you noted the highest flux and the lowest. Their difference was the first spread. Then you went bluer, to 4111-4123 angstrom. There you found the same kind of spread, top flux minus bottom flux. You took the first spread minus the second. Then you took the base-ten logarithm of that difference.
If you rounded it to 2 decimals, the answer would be 0.38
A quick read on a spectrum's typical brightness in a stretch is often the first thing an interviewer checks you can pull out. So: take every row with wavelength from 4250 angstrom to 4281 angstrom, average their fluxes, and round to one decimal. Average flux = 15.5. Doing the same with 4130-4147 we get 13.3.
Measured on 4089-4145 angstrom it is 14.1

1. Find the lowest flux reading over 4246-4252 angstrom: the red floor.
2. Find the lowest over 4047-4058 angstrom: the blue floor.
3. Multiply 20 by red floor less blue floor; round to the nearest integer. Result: 20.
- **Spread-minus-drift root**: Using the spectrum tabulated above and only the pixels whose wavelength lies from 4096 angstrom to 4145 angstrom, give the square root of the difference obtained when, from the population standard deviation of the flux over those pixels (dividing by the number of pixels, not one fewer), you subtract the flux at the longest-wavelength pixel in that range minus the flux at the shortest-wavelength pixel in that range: 1.51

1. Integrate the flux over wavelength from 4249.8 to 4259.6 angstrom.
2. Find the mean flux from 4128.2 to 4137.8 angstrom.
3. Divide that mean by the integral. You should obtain 0.0889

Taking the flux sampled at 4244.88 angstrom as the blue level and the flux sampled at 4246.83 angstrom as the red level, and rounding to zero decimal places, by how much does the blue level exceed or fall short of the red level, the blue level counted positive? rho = 0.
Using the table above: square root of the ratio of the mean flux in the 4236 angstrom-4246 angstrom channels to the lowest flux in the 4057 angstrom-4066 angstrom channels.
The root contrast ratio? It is 1.16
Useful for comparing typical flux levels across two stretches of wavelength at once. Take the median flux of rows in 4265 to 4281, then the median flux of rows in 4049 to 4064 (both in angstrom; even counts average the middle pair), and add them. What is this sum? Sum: 28.6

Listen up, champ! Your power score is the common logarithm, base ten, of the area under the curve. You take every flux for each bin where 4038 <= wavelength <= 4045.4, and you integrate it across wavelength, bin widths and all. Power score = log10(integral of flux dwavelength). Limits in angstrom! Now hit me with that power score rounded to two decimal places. 2.02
